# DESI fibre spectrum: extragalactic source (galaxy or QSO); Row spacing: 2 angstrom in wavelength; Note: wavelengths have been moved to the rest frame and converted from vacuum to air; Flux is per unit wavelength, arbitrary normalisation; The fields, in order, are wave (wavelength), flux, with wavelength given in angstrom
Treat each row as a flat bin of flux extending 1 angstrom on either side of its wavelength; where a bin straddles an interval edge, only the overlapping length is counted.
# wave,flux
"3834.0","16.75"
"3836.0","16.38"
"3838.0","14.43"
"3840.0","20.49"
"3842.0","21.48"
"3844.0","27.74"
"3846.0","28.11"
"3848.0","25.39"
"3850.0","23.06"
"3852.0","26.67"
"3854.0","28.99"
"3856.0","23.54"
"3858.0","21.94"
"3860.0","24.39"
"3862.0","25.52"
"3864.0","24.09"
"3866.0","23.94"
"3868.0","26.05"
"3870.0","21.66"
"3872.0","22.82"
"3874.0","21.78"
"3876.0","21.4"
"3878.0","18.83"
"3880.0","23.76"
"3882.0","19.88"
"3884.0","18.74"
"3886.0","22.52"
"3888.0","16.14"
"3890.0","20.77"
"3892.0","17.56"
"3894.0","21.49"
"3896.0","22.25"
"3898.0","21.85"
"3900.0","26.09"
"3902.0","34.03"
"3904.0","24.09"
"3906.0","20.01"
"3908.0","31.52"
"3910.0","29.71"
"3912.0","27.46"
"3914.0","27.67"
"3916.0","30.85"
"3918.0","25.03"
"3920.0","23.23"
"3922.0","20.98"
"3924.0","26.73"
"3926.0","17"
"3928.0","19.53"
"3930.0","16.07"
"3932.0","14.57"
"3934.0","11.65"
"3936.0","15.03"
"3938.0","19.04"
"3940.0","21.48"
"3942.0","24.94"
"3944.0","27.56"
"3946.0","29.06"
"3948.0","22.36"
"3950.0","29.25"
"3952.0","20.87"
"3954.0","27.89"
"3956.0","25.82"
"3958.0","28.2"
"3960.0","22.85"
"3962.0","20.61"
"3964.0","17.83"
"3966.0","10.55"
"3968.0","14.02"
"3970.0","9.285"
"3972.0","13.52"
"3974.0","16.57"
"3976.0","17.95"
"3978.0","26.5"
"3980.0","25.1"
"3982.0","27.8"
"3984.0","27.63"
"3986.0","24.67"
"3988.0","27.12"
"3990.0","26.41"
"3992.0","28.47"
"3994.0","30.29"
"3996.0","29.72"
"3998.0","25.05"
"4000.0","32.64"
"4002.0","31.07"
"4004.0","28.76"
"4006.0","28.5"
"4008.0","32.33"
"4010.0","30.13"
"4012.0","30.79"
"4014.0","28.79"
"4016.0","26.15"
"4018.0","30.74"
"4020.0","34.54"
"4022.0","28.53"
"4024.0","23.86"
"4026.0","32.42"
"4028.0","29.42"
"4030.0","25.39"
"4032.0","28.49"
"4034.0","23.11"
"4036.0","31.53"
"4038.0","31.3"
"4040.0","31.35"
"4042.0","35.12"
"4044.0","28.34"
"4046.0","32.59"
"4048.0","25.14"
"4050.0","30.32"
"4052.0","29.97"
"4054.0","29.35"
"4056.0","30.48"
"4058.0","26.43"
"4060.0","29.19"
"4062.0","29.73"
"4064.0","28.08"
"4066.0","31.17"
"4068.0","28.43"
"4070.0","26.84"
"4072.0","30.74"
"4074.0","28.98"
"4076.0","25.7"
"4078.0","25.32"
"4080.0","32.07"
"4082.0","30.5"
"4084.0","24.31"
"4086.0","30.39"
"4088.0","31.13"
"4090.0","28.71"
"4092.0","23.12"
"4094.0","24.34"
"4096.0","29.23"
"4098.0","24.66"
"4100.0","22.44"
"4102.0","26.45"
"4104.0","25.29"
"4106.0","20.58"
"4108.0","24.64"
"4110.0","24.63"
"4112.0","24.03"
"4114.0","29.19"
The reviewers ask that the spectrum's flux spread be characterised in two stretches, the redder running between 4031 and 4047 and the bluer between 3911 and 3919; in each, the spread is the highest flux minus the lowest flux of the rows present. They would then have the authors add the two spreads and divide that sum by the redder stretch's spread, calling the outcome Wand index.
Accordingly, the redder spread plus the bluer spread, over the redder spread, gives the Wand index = 1.5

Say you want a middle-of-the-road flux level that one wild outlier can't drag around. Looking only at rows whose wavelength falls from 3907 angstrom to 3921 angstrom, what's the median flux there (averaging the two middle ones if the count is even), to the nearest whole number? 28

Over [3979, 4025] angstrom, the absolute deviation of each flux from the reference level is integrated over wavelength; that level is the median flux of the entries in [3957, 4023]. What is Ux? 107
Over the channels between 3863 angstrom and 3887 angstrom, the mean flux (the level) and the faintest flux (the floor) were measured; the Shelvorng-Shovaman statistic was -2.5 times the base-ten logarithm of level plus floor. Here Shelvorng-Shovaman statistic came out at -4.0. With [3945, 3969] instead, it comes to -3.8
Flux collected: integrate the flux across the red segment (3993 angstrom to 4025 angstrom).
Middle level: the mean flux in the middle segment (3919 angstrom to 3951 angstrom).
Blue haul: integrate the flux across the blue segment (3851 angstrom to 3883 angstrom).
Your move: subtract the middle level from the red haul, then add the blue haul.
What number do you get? 1673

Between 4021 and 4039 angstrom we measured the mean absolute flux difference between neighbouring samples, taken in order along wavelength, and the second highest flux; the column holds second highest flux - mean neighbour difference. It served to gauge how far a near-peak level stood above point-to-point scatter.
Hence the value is 26.9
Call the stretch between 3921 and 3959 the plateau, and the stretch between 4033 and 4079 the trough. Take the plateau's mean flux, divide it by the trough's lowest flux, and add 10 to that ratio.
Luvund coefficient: 11.0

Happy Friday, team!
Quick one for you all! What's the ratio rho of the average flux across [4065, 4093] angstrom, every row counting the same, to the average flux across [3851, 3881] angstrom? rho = 1.20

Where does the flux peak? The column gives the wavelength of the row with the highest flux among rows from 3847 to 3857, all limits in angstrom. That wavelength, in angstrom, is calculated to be 3854.0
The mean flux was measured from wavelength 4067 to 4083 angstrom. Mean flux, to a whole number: 29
